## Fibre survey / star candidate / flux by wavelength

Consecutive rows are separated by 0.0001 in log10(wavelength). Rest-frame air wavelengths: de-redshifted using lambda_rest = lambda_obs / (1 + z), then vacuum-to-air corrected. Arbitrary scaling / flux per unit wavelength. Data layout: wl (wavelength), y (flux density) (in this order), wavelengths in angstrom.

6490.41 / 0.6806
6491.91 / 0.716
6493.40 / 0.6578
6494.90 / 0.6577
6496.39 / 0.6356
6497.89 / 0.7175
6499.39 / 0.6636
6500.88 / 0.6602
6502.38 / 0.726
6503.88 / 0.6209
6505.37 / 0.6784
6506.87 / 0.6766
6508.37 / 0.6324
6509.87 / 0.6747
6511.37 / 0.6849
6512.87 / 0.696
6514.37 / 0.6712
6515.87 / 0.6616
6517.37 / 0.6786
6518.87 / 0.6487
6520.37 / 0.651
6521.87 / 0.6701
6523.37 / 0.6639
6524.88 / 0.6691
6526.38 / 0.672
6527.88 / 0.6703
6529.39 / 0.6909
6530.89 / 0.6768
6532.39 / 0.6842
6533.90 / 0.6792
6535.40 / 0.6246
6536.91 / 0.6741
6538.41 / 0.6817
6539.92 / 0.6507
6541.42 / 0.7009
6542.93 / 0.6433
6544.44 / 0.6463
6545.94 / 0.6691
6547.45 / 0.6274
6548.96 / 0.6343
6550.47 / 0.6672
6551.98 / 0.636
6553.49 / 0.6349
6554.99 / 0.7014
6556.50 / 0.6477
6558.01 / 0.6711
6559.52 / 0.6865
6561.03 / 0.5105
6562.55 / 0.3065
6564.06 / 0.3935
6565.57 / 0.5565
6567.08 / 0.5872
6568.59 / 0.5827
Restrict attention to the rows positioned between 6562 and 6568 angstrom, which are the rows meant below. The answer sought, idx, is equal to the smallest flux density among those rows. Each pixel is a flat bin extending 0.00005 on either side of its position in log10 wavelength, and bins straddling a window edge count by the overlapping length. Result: 0.3065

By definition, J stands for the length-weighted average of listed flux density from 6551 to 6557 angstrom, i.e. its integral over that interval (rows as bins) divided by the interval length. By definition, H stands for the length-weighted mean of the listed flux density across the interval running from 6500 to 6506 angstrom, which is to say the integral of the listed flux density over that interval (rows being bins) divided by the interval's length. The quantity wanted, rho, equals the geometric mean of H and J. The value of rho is 0.664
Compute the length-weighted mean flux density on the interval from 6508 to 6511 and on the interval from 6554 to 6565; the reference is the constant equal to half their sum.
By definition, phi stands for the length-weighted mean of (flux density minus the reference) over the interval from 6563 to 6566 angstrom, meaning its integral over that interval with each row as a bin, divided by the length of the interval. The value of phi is -0.16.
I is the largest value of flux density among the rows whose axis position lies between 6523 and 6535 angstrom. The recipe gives 0.6909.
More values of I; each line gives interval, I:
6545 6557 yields 0.7014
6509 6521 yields 0.696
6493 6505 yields 0.726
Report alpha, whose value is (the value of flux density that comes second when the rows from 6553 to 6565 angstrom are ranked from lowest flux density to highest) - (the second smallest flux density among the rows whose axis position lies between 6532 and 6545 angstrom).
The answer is -0.250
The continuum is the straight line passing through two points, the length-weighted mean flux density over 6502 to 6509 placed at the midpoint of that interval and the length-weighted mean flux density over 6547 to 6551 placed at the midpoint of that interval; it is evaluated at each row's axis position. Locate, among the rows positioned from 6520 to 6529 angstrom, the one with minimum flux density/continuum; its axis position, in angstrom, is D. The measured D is 6520.37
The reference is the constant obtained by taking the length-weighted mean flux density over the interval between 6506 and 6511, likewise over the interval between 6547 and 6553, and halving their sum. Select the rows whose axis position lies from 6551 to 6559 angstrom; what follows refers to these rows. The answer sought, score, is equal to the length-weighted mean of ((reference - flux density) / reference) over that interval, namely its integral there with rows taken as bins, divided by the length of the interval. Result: -0.012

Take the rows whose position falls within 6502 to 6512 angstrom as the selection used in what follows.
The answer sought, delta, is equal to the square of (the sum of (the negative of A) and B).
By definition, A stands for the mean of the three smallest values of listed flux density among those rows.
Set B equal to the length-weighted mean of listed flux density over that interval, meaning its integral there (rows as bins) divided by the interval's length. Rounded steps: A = 0.643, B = 0.668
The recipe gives 0.0007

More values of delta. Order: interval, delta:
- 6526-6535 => 0.0000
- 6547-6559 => 0.0005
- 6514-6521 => 0.0001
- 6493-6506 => 0.0010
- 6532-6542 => 0.0004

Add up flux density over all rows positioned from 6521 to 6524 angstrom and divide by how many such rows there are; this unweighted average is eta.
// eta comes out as 0.667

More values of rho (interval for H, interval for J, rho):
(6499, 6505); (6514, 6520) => 0.667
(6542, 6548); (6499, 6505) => 0.659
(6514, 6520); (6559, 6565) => 0.557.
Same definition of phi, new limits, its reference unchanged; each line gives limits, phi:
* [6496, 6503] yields 0.07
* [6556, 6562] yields 0.01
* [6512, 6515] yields 0.07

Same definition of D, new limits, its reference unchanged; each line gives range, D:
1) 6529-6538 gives 6535.40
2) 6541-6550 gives 6547.45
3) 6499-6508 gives 6503.88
